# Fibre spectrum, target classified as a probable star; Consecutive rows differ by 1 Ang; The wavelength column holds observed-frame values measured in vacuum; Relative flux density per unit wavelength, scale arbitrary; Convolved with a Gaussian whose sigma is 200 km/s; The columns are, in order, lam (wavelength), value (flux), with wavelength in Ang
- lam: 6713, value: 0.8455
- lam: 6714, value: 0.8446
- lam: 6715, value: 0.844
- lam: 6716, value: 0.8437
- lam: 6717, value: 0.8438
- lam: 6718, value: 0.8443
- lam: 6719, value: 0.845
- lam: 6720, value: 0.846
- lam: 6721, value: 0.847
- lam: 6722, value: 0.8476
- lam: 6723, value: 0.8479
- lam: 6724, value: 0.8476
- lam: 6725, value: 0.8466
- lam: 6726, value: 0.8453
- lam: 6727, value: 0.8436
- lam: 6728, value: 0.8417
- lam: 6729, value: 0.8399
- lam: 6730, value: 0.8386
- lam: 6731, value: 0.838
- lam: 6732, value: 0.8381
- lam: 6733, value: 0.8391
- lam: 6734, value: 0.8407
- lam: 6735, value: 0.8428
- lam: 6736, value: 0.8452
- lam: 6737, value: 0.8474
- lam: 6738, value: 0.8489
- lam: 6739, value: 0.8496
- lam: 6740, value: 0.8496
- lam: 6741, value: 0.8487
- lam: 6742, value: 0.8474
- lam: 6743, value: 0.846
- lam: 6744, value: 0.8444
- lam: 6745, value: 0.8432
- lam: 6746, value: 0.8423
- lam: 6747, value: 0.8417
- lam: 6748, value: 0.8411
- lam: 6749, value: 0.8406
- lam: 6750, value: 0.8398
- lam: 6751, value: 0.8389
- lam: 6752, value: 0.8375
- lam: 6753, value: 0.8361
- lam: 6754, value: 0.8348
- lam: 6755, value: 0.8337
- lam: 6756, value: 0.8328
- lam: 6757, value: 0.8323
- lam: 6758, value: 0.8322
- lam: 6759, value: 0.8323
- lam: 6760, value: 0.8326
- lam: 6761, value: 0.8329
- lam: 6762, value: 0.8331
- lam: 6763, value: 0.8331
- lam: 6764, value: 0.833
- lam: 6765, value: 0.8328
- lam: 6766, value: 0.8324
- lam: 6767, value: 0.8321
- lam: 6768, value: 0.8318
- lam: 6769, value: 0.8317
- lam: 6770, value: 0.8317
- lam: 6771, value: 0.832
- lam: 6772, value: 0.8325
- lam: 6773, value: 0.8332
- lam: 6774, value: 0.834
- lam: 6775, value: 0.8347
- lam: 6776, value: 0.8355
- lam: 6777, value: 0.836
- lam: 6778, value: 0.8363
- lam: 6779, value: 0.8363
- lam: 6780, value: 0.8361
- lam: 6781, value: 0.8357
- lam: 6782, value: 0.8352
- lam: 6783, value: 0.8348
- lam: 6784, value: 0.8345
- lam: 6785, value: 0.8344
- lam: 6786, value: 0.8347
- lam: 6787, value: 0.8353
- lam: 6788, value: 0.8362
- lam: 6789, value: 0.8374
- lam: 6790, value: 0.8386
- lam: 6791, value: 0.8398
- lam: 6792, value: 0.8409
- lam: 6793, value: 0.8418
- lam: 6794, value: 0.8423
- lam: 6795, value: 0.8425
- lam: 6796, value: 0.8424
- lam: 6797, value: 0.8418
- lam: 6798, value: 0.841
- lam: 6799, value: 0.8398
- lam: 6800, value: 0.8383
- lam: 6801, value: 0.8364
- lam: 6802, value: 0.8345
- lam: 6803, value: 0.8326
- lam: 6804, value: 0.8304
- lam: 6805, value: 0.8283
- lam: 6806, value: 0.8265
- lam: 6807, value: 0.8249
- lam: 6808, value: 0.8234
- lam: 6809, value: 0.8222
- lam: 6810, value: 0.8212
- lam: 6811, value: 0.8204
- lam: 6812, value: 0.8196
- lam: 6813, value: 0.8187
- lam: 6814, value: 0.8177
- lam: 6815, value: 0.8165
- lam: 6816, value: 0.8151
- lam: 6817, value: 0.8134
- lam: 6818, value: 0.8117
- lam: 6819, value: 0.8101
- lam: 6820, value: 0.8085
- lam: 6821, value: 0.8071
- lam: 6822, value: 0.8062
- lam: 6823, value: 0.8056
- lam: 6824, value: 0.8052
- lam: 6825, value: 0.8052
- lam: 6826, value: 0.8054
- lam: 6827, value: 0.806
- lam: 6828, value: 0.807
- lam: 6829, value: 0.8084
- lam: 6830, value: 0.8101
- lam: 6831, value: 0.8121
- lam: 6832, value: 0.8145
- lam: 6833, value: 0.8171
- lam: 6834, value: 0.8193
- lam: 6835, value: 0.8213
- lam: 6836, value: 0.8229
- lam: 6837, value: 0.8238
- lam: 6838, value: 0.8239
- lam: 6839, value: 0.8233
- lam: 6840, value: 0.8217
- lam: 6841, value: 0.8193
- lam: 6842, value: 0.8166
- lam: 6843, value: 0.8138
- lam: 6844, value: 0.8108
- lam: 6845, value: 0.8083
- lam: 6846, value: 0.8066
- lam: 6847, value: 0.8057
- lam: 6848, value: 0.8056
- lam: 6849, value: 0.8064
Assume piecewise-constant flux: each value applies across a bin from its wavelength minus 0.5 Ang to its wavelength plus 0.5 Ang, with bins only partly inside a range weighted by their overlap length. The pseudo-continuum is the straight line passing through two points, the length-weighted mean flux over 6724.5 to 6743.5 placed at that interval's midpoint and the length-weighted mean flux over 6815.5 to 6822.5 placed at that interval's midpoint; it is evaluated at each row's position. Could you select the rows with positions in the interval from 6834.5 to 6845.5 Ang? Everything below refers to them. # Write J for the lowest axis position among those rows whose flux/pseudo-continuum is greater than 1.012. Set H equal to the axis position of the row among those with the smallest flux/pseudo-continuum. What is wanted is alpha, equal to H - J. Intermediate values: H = 6845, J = 6835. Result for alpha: 10 Ang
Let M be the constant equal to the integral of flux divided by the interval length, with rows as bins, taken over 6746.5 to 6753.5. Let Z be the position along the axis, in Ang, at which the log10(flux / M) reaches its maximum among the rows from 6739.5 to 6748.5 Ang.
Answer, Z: 6740 Ang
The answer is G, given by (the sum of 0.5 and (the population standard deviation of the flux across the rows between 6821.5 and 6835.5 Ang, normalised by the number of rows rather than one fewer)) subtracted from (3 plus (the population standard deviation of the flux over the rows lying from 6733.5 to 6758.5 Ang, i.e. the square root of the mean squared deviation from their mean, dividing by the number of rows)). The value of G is 2.500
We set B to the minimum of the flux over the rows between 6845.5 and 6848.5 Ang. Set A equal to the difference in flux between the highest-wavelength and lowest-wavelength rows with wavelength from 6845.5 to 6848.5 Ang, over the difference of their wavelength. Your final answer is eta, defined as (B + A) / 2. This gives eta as 0.403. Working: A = -0.0005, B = 0.8056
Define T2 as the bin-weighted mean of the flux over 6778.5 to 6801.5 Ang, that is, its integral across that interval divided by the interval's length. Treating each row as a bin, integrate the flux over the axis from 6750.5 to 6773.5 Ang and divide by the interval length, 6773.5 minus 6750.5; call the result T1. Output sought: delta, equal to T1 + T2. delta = 1.671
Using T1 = 0.833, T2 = 0.838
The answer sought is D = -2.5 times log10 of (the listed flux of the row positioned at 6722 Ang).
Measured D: 0.18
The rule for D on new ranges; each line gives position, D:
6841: 0.22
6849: 0.23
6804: 0.20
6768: 0.20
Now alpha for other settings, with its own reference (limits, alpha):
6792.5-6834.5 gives 31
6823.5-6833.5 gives -9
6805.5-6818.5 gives 12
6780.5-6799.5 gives 1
